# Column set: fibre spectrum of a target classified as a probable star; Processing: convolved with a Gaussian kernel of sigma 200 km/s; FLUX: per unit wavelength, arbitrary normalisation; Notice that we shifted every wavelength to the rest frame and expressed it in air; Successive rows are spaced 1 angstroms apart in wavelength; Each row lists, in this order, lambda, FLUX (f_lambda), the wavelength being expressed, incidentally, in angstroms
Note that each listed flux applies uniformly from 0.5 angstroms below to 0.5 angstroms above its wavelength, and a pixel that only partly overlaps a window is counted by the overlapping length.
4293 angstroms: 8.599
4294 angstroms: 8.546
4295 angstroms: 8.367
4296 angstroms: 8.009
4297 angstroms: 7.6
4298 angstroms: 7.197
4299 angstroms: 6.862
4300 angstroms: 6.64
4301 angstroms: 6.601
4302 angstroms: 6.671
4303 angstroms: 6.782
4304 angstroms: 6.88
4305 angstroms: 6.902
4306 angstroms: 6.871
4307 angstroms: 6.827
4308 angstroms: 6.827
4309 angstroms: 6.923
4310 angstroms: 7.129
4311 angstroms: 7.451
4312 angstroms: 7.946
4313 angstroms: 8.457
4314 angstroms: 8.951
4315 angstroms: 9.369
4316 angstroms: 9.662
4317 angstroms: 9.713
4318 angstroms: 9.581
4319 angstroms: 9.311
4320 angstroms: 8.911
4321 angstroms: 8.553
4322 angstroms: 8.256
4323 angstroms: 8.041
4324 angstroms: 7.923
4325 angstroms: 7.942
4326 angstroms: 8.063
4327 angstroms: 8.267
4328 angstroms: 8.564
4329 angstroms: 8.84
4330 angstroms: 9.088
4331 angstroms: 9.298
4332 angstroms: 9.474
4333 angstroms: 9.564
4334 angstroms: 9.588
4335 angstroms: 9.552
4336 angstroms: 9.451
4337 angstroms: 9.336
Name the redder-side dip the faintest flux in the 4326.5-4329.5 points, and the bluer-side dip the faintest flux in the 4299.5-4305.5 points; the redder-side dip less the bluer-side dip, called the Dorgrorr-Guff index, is 1.7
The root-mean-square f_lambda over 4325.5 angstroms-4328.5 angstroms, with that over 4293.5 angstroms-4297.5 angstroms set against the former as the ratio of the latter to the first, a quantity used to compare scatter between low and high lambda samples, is 0.98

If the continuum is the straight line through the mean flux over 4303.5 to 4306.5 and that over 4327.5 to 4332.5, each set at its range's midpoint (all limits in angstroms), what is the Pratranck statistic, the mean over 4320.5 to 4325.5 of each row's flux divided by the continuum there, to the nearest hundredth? 0.96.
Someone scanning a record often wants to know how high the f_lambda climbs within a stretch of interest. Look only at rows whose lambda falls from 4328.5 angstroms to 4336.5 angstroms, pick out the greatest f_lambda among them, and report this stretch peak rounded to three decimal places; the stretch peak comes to 9.588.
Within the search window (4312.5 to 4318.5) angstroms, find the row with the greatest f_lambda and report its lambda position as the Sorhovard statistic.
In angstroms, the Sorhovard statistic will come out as 4317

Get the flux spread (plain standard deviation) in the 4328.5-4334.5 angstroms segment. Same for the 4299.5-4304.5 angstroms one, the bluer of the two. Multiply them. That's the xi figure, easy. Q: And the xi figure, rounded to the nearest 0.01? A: 0.03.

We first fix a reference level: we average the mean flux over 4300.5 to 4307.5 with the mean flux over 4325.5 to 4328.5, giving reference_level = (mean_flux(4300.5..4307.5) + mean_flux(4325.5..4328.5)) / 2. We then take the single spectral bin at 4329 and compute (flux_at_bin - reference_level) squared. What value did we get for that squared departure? 1.7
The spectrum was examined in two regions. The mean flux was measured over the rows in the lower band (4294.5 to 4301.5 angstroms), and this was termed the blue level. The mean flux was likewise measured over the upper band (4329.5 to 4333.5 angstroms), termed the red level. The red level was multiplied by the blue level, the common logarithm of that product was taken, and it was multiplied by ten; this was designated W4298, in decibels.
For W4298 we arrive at 18.36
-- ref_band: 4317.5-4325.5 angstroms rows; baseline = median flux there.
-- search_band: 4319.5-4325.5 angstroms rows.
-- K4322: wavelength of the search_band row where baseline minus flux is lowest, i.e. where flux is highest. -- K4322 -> 4320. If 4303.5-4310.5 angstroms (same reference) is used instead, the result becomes 4310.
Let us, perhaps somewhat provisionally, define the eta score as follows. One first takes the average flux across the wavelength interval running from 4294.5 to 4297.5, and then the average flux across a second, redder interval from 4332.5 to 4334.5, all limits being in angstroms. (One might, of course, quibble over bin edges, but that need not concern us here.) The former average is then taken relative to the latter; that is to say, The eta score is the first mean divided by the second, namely 0.83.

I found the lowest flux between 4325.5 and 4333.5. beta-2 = 8.063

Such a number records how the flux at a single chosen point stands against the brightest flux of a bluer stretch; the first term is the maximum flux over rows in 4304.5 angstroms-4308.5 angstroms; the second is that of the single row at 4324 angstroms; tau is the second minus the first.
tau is 1.0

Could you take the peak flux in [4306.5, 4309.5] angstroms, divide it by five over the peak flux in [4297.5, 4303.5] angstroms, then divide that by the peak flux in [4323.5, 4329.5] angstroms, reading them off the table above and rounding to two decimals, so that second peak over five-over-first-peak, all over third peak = 1.13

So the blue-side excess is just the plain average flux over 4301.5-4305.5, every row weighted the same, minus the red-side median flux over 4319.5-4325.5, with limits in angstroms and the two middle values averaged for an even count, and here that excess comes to -1.3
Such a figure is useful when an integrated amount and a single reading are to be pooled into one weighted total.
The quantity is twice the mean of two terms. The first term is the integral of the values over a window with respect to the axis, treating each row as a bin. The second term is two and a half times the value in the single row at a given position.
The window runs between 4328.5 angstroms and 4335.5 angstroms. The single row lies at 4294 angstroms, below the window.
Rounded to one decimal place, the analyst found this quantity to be 86.8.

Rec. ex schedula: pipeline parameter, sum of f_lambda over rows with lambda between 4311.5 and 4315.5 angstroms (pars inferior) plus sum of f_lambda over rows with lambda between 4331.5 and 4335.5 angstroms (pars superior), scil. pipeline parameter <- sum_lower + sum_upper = 73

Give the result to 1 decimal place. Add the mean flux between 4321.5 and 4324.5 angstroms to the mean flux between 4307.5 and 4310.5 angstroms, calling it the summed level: 15.0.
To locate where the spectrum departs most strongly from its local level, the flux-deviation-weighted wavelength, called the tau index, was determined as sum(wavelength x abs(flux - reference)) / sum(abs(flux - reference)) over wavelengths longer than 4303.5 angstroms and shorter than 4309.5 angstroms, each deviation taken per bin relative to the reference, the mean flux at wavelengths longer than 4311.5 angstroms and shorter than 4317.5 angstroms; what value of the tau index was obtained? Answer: 4306.5 angstroms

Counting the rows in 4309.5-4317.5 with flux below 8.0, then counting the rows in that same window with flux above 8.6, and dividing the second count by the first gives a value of 1.3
